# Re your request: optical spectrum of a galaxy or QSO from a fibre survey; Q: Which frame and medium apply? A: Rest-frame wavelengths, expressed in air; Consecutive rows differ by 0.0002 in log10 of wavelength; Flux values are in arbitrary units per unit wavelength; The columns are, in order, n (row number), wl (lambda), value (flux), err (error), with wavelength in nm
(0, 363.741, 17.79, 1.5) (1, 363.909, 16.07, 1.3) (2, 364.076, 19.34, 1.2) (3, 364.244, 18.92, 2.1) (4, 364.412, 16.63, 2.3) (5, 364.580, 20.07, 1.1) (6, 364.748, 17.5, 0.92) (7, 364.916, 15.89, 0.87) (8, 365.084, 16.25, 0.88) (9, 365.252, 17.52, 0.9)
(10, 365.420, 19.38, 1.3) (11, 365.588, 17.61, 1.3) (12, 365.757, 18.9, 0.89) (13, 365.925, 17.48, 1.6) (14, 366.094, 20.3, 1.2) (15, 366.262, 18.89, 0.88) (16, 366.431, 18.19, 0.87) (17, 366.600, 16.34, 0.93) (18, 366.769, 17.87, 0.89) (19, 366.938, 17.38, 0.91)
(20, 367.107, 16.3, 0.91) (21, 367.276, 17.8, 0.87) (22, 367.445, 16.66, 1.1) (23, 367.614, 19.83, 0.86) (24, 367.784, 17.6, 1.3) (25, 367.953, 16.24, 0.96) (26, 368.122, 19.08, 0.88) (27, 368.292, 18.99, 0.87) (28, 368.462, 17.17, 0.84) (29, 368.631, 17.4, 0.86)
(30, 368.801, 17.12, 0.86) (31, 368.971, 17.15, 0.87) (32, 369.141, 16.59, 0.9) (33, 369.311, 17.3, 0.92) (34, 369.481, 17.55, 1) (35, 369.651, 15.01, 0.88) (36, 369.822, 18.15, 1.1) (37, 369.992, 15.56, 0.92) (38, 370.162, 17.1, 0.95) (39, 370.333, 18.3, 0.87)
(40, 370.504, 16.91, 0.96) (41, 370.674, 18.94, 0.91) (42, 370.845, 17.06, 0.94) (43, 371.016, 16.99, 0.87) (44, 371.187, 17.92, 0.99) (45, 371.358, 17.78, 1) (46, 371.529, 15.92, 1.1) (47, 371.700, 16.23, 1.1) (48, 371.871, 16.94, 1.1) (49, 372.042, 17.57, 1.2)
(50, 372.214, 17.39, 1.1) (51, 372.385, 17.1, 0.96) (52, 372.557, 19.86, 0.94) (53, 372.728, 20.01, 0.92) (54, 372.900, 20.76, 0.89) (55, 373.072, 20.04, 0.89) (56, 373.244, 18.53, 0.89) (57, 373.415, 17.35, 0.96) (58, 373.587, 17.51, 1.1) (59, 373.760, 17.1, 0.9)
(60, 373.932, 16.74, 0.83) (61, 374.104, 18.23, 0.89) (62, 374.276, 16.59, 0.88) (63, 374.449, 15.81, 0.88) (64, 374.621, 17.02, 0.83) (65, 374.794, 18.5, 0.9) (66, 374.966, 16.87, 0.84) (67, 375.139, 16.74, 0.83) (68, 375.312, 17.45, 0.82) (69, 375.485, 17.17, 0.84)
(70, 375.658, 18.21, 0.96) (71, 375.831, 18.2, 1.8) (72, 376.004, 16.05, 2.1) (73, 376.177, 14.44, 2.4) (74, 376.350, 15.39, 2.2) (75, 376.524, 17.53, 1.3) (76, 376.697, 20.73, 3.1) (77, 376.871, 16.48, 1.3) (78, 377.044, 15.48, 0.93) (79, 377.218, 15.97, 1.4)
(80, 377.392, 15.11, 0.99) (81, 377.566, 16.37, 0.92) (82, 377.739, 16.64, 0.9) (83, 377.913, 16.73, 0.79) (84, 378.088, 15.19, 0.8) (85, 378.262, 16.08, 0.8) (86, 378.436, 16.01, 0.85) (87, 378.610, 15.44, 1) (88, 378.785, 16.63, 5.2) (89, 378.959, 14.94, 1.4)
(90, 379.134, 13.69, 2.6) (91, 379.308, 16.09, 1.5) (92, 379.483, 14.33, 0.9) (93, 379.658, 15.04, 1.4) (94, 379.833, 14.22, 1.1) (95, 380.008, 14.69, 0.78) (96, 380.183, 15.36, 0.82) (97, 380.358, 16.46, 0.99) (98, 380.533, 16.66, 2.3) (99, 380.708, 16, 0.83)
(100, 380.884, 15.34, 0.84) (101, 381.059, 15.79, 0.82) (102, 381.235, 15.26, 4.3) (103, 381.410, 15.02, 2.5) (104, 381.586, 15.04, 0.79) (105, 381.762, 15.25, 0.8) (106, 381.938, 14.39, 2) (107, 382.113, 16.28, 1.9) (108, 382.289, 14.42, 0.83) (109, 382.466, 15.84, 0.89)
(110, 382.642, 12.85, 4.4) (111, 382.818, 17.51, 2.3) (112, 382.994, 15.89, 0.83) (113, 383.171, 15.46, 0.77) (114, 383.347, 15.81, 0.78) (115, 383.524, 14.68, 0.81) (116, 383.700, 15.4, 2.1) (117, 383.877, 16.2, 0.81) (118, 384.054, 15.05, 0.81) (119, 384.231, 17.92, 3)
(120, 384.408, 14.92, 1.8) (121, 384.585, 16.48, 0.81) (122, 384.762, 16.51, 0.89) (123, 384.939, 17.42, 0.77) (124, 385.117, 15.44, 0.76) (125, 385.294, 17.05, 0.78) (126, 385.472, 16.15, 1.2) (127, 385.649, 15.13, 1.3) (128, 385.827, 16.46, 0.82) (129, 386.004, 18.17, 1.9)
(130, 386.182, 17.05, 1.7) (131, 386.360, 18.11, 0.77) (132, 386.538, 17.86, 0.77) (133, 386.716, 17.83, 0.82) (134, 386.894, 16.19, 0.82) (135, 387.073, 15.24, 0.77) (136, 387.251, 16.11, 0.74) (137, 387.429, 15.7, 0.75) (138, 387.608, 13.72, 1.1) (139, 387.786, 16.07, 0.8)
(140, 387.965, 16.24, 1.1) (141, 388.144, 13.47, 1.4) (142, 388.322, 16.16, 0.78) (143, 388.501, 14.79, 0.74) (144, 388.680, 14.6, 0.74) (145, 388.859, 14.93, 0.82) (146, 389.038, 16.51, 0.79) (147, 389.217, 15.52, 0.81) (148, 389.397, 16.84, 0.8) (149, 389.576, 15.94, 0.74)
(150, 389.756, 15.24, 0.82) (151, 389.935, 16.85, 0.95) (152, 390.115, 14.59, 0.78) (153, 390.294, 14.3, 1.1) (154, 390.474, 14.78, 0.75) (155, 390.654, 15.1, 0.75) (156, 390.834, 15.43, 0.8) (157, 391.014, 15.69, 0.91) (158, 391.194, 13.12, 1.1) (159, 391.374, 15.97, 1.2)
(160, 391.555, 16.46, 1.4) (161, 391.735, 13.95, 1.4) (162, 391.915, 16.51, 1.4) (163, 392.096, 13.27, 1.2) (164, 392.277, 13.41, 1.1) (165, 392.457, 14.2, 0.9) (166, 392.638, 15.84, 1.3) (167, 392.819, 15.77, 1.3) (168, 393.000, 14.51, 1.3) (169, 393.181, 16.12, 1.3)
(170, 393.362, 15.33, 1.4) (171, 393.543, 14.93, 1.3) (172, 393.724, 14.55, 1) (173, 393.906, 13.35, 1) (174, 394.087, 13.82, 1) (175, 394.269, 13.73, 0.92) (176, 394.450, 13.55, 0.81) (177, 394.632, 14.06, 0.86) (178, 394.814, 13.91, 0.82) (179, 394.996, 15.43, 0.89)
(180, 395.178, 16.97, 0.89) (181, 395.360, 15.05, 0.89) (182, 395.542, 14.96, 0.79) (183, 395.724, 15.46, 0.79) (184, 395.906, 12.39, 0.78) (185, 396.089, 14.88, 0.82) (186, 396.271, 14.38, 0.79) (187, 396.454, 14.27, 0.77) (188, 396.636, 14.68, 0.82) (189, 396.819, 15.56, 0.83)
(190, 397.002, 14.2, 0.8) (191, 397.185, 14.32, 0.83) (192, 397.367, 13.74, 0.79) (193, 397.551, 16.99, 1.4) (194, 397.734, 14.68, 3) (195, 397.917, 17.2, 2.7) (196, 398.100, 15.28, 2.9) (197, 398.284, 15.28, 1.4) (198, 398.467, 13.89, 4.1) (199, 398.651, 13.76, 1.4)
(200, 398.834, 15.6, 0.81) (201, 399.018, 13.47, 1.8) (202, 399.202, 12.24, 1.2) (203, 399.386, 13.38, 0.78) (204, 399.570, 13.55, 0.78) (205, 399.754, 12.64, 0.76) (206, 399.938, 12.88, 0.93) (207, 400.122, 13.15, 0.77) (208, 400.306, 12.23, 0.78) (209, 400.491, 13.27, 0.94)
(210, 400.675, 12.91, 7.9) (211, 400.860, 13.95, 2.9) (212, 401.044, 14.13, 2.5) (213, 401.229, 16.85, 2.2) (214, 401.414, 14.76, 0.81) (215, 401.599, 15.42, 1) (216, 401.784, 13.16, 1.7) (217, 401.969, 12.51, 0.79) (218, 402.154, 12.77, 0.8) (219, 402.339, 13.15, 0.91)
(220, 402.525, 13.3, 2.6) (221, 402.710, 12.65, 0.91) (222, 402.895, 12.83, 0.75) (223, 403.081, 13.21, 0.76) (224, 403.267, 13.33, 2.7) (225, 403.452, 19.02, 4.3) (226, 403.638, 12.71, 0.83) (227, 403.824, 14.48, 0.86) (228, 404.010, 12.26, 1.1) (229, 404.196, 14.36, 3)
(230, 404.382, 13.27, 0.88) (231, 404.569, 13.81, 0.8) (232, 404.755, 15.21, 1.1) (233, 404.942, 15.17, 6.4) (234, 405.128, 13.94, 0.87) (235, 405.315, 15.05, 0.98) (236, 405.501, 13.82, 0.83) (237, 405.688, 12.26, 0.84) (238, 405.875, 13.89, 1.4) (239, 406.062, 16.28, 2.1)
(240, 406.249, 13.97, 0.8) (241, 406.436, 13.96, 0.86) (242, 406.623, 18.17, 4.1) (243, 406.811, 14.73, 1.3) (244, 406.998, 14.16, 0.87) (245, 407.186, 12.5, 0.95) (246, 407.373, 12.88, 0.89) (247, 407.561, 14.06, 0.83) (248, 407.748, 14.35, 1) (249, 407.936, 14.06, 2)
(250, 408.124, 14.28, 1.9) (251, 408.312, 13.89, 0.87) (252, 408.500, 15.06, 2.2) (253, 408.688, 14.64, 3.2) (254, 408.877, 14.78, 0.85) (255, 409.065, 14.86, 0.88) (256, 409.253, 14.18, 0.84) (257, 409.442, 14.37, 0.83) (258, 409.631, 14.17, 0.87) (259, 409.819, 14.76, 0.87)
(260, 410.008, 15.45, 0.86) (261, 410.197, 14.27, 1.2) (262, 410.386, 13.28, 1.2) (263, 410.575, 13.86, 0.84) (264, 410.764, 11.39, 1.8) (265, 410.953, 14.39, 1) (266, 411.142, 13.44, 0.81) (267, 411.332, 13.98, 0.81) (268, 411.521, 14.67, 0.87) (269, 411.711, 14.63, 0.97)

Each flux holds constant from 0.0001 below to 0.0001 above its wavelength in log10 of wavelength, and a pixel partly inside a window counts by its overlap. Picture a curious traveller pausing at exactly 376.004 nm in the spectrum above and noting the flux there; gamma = 16.05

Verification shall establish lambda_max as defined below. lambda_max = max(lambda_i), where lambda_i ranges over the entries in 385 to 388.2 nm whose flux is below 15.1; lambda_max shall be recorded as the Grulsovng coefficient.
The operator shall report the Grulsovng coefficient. 388.144 nm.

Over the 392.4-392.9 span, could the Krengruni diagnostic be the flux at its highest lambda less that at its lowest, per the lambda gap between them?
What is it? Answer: 4.3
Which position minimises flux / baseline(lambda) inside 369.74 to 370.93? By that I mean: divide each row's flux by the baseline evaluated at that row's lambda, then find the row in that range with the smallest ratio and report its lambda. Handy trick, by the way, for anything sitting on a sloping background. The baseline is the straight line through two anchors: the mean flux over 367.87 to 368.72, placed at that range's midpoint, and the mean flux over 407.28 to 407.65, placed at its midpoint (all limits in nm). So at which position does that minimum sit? 369.992 nm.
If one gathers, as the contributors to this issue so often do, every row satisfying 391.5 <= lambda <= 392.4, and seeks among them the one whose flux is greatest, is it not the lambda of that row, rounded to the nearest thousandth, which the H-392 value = 391.915 nm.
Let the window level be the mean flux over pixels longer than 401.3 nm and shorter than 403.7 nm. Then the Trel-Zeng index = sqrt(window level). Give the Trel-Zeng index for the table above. 3.7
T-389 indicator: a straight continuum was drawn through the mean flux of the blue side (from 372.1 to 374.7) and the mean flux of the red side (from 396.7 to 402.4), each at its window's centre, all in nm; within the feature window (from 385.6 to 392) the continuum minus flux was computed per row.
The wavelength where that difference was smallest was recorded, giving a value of 386.004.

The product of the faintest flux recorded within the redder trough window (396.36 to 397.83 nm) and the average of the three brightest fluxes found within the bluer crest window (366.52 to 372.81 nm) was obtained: 273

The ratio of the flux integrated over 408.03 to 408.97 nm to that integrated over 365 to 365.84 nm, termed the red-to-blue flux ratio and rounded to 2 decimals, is 0.91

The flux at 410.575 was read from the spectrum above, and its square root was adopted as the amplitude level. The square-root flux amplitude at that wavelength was 3.72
